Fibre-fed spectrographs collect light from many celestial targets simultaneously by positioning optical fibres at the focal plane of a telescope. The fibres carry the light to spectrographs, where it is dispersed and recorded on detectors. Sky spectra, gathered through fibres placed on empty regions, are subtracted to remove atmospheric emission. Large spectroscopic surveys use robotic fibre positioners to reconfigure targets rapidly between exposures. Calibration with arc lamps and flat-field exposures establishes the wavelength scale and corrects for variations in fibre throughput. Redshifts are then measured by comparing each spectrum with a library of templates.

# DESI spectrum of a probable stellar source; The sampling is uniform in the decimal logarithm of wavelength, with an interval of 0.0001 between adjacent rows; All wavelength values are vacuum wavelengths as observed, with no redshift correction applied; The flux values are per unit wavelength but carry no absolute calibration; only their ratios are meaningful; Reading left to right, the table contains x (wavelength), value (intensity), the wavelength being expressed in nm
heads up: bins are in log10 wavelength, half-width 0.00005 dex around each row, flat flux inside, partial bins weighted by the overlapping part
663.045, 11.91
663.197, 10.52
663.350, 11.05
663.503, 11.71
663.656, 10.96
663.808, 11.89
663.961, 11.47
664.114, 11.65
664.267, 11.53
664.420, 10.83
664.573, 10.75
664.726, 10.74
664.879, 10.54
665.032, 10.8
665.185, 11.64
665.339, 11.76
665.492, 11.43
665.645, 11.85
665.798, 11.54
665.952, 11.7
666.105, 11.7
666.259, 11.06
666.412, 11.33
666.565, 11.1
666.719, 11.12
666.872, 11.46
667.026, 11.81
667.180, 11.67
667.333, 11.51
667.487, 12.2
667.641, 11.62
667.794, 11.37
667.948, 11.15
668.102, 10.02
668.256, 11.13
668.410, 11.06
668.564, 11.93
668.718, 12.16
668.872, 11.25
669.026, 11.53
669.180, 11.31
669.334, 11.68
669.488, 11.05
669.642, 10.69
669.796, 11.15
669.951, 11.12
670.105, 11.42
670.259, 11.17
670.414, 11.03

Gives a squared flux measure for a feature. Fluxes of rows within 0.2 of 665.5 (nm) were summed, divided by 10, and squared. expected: 12.3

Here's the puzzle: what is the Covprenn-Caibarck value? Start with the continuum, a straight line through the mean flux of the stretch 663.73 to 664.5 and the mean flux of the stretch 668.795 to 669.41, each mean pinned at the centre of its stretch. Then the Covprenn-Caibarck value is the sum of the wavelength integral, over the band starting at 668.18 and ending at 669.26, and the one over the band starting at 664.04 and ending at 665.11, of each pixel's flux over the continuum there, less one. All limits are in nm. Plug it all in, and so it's -0.043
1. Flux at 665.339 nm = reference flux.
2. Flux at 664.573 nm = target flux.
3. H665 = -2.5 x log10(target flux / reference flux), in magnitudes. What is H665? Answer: 0.10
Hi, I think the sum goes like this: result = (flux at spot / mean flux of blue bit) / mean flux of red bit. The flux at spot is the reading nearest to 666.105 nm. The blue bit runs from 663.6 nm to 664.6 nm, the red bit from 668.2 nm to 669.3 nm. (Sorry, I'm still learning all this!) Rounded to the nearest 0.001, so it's 0.090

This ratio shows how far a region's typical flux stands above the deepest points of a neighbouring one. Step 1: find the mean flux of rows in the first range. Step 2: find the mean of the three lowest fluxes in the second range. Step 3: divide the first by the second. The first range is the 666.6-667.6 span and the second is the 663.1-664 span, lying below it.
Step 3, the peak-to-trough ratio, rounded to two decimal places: 1.07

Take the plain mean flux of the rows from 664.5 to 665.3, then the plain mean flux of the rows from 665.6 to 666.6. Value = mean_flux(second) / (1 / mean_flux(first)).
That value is 125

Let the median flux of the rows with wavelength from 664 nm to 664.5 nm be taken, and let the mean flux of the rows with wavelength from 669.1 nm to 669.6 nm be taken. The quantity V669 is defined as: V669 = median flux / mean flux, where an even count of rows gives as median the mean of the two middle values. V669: 1.02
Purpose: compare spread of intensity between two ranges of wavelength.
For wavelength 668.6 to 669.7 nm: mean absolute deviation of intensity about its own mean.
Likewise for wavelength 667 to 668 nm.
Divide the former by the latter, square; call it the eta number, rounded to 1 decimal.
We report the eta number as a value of 2.2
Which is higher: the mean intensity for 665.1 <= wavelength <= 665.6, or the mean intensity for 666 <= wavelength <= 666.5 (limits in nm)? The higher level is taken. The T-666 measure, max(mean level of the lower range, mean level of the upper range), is 11.61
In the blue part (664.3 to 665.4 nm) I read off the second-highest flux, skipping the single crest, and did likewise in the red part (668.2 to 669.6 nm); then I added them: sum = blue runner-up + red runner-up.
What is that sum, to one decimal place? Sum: 23.6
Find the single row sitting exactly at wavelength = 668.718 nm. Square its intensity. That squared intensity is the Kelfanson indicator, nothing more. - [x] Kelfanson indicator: 148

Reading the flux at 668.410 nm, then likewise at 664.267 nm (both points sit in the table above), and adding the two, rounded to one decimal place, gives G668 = 22.6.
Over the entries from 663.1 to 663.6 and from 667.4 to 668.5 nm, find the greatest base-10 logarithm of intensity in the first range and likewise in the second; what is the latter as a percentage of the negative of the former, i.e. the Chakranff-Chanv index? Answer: -102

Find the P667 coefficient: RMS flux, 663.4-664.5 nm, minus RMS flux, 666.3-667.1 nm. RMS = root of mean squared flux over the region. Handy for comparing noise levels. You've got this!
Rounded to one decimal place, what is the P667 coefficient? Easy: 0.1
